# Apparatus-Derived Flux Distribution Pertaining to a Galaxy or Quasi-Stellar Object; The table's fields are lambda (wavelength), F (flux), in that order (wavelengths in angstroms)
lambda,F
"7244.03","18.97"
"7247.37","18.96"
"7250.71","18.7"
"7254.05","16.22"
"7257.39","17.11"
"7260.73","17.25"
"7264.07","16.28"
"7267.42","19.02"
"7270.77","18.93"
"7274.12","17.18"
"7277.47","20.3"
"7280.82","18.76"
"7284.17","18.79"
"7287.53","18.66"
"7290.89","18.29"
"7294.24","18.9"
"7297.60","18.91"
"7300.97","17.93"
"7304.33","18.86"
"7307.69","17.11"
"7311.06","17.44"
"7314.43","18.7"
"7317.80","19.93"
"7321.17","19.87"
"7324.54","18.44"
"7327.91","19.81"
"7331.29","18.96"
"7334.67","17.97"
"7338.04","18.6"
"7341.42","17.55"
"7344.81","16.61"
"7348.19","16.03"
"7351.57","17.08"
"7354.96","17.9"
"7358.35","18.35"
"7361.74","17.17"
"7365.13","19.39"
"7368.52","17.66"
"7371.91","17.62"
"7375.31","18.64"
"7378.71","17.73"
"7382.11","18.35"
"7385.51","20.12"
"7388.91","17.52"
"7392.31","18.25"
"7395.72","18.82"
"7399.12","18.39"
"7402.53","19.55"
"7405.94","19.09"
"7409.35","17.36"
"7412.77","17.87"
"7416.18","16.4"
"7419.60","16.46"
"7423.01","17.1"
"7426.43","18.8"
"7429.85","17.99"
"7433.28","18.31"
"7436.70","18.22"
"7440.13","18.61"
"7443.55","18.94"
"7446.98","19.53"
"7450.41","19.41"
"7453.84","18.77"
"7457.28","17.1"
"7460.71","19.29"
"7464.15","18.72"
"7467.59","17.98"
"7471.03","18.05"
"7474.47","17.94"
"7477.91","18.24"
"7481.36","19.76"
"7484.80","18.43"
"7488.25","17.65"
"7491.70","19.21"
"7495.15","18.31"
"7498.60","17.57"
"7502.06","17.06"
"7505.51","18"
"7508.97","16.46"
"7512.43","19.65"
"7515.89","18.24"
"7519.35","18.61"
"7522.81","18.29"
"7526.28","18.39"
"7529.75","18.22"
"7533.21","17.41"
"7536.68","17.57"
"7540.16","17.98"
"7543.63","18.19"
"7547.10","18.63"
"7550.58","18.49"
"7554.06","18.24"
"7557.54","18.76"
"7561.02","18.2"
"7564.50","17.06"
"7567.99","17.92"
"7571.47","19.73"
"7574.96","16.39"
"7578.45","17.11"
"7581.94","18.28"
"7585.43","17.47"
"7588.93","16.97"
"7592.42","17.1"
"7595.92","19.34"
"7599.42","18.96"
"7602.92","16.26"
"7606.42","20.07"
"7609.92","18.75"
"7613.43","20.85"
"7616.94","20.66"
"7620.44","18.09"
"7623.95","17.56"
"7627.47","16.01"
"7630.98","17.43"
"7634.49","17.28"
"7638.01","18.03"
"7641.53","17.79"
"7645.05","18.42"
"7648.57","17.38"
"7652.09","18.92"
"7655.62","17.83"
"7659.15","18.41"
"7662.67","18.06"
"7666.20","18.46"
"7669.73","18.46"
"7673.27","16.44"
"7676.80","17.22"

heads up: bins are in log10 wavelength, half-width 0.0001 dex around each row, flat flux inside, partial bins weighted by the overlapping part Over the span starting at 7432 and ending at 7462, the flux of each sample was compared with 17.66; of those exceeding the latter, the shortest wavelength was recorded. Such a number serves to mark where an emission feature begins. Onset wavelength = 7433.28 angstroms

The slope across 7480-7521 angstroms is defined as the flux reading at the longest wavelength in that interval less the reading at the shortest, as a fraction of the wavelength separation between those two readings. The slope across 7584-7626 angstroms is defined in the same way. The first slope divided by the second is -13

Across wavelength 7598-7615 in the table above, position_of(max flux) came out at 7613.43 angstroms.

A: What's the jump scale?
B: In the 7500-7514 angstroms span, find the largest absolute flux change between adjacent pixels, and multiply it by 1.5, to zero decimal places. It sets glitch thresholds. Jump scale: 5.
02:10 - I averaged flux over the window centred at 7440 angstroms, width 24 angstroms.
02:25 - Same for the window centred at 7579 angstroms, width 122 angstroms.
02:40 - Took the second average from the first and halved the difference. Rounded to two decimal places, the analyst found 0.30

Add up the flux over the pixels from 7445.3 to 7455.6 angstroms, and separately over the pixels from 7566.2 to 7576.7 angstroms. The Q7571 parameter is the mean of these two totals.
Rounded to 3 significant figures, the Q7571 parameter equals 55.9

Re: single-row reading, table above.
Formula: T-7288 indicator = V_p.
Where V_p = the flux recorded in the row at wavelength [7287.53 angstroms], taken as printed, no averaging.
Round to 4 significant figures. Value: 18.66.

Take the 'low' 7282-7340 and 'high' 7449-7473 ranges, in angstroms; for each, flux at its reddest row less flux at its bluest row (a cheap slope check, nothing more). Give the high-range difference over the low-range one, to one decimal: 7.2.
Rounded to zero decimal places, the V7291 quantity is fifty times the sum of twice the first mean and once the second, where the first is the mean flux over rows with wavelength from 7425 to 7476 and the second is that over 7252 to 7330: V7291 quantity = 2770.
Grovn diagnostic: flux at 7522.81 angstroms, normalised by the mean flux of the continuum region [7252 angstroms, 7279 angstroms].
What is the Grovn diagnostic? 1.03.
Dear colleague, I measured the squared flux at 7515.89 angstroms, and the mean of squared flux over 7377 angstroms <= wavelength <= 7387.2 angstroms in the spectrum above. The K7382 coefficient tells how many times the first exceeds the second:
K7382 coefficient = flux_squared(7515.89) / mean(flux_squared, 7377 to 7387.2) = 0.95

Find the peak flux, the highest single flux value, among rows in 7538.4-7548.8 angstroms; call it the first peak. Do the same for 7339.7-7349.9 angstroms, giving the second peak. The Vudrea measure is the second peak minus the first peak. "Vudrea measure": -1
